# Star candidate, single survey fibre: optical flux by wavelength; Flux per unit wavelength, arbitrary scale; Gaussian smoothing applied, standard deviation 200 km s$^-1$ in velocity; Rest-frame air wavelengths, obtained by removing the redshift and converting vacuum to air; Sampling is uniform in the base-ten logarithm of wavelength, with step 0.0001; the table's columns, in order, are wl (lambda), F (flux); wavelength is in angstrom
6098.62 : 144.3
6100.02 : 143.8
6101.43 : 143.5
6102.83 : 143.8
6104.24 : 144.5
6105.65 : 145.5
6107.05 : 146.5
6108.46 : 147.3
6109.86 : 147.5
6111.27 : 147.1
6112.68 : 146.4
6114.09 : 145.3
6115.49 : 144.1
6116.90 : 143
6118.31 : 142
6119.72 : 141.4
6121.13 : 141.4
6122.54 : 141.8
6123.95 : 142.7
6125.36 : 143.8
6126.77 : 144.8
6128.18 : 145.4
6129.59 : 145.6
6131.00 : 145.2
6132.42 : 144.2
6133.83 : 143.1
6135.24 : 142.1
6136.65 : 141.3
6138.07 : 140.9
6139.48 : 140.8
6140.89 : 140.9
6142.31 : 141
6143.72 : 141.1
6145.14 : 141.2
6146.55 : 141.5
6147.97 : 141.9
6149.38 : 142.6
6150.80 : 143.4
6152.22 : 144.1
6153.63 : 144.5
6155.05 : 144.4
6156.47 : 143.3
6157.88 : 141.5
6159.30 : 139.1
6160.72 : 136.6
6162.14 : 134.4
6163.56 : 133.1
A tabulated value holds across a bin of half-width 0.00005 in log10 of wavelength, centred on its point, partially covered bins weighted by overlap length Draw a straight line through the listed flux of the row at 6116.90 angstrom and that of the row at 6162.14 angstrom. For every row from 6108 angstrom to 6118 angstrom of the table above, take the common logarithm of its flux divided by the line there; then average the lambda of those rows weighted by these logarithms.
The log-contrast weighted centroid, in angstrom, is 6111.3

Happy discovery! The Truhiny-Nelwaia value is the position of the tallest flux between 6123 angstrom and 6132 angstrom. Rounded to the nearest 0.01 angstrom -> 6129.59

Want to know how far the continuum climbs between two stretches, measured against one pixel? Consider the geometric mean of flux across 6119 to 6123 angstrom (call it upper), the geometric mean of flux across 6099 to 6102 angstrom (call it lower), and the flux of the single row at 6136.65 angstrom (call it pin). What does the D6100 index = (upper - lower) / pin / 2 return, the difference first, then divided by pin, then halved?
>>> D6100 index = -0.007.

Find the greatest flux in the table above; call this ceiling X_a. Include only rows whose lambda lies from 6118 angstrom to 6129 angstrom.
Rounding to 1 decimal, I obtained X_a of 145.4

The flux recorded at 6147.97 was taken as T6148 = 141.9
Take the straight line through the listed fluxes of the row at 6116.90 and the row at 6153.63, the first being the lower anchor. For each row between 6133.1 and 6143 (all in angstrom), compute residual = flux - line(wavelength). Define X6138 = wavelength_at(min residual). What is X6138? 6139.48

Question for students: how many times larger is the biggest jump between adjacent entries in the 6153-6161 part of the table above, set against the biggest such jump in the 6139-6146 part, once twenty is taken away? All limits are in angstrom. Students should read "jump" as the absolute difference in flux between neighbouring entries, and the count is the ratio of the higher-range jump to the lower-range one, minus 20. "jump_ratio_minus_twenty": 5.0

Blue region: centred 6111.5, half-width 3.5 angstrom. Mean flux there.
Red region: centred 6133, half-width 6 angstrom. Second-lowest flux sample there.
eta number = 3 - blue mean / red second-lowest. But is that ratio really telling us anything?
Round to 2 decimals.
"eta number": 1.96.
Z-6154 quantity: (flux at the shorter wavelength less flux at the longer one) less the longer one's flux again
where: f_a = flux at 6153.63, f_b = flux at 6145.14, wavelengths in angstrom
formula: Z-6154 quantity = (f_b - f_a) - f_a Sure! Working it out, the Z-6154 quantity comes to -148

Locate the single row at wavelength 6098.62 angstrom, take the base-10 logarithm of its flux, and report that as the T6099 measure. 2.16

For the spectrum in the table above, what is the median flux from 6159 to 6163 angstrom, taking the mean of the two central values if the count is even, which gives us 137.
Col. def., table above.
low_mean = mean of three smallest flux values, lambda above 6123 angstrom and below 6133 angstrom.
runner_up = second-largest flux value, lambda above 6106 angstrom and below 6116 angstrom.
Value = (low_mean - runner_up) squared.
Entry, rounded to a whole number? 14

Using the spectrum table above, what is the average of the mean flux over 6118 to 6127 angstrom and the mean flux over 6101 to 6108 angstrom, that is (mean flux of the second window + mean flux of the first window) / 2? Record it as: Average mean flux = 144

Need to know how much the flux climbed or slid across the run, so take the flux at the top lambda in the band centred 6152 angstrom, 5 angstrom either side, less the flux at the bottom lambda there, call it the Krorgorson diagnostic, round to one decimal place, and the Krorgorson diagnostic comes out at 1.4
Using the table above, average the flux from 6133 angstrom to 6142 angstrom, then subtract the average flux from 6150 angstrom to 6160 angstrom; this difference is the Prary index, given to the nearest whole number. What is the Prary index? -1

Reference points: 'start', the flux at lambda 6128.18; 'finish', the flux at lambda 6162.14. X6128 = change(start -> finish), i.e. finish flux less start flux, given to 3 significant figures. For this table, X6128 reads -11.0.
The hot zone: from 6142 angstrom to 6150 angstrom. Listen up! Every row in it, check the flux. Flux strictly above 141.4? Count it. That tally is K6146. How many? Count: 3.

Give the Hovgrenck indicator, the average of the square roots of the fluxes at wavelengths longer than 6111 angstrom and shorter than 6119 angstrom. 12.0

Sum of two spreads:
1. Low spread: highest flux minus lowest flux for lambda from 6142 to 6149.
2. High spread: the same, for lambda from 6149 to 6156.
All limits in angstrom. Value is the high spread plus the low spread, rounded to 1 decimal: 2.8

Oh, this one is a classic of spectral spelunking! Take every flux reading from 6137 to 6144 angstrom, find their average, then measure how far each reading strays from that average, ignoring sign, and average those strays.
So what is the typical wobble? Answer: 0.09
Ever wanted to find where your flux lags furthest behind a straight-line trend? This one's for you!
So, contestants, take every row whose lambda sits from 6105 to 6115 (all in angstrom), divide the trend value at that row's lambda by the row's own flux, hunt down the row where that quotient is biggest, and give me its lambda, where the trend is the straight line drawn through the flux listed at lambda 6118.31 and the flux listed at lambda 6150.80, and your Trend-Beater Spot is 6114.09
